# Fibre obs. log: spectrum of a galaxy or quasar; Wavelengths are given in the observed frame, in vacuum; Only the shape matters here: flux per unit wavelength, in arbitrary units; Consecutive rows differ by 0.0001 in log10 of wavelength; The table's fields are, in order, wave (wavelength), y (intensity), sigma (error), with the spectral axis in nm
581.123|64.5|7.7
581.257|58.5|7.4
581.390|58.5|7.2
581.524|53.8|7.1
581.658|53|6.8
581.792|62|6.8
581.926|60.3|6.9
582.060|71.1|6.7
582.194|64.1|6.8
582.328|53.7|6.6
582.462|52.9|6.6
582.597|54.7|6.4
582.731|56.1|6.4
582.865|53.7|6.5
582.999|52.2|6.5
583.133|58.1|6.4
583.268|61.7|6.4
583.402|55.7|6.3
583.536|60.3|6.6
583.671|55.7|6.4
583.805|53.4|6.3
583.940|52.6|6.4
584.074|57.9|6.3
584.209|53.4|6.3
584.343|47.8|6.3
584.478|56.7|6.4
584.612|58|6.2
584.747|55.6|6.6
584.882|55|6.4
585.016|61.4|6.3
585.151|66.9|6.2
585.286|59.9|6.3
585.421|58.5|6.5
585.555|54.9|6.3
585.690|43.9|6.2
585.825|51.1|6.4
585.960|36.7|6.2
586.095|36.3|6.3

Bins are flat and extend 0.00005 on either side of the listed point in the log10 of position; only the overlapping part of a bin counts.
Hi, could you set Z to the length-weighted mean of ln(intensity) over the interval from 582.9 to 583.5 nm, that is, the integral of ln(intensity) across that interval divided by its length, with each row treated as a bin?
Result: 4.043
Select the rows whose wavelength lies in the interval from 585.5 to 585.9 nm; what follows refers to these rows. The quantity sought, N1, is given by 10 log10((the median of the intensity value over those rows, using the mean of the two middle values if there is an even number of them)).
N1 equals 17.1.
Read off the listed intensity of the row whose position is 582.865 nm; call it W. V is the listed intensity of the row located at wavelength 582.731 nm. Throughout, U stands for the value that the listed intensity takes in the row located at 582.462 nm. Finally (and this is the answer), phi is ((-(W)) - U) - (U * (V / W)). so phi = -162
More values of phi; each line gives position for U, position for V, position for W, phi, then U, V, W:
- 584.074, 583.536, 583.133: -176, 57.9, 60.3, 58.1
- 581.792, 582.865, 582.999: -178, 62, 53.7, 52.2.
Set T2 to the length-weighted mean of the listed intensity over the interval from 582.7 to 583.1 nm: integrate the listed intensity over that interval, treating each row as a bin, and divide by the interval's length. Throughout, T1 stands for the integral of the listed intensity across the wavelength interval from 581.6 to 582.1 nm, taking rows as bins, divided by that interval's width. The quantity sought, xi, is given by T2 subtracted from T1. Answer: 7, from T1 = 61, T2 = 54.3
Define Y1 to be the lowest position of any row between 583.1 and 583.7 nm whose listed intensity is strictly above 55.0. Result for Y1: 583.133 nm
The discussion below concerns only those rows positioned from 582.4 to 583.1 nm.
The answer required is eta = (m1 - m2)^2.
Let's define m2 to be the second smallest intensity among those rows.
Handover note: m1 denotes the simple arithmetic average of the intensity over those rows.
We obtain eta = 1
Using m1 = 54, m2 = 52.9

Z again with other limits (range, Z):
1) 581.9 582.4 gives 4.129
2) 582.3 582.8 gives 3.993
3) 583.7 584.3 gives 3.993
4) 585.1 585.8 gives 4.021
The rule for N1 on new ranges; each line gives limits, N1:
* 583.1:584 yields 17.5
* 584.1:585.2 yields 17.5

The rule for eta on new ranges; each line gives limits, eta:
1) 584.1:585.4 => 14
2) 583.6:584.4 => 1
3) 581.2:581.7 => 5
